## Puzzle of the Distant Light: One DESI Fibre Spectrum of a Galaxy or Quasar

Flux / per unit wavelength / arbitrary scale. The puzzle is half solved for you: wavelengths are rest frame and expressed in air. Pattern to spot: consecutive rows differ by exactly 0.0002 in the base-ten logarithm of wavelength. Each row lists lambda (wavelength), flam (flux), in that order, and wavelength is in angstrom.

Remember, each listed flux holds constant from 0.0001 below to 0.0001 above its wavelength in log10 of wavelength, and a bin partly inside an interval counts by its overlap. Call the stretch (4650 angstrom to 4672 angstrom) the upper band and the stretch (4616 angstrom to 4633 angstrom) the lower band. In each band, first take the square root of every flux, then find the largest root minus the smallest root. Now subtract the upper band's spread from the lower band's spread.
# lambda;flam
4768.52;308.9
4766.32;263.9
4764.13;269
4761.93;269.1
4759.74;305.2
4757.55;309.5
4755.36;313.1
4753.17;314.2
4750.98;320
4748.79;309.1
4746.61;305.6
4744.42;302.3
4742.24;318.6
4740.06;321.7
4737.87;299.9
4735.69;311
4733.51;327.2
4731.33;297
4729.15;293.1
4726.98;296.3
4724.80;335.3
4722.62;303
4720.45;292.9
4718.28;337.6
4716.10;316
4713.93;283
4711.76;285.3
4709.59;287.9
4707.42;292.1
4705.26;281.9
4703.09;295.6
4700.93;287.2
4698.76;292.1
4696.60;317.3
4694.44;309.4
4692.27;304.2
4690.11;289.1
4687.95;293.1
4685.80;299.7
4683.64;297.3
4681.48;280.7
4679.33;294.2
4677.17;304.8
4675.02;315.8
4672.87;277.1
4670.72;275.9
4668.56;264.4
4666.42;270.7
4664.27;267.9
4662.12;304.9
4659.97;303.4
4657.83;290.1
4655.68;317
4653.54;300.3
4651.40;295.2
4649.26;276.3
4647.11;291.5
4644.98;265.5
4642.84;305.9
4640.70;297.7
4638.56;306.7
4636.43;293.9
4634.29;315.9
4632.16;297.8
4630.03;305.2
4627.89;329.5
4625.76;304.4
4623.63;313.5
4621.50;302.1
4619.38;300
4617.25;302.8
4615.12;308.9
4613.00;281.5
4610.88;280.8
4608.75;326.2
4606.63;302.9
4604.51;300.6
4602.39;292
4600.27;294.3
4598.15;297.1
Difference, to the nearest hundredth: -0.65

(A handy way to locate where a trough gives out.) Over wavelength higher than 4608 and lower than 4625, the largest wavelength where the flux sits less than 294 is 4613.00 angstrom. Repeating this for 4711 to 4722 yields 4720.45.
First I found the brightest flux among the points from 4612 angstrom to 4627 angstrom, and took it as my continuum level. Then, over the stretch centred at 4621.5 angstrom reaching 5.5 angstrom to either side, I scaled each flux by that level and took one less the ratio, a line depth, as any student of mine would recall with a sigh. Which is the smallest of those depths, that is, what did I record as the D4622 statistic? 0.000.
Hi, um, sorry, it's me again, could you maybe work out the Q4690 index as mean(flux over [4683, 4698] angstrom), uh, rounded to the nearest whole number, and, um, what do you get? 301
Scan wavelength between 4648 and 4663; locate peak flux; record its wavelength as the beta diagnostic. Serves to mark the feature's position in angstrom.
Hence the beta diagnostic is 4655.68 angstrom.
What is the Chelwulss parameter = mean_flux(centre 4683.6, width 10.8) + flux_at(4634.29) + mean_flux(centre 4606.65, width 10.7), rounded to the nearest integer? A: 909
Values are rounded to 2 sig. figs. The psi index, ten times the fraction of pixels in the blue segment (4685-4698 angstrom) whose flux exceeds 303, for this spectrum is 5.0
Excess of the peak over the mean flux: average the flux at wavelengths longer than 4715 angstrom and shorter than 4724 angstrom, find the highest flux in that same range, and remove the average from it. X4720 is 25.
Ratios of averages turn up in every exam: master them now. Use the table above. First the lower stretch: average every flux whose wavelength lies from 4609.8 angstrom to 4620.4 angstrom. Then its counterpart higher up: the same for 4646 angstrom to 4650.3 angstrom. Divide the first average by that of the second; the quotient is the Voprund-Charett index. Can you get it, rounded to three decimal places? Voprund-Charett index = 1.038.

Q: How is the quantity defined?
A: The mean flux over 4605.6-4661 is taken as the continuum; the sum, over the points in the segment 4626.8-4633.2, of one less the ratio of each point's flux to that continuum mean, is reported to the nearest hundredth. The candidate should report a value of -0.10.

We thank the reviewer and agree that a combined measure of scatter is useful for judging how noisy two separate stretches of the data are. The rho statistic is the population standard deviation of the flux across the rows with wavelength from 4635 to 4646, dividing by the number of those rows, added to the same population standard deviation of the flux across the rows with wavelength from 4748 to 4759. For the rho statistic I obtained 19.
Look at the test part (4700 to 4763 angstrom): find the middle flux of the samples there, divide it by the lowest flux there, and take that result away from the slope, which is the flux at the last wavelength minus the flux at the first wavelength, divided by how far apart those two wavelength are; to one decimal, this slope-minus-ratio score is -1.4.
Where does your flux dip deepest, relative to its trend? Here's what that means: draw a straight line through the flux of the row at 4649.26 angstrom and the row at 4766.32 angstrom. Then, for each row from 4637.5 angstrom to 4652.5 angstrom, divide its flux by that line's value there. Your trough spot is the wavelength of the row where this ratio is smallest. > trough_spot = 4644.98 angstrom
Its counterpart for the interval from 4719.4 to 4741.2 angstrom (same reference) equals 4720.45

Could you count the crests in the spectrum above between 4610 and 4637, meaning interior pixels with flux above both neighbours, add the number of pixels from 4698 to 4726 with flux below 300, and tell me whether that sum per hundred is 0.130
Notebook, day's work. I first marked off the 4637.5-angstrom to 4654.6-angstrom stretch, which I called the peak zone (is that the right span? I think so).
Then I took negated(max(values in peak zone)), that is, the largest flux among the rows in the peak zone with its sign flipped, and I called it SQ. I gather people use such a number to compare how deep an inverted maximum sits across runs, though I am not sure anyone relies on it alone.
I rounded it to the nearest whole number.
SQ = -307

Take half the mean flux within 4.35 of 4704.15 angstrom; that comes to 145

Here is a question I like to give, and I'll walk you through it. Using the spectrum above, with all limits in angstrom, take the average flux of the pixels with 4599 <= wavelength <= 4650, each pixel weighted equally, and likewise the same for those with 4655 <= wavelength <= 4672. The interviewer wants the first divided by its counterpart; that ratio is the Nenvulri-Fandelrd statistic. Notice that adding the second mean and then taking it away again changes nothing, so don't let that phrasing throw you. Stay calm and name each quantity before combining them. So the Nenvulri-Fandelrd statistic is 1.05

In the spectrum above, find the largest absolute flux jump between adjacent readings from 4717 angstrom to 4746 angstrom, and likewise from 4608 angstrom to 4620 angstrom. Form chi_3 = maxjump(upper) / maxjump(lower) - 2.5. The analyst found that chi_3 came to -1.52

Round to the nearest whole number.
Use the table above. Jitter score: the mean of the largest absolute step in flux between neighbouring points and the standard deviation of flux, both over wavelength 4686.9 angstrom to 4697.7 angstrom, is 13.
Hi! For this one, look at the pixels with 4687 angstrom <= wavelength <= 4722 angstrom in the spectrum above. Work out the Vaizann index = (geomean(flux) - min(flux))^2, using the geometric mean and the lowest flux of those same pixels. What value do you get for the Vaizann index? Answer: 242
